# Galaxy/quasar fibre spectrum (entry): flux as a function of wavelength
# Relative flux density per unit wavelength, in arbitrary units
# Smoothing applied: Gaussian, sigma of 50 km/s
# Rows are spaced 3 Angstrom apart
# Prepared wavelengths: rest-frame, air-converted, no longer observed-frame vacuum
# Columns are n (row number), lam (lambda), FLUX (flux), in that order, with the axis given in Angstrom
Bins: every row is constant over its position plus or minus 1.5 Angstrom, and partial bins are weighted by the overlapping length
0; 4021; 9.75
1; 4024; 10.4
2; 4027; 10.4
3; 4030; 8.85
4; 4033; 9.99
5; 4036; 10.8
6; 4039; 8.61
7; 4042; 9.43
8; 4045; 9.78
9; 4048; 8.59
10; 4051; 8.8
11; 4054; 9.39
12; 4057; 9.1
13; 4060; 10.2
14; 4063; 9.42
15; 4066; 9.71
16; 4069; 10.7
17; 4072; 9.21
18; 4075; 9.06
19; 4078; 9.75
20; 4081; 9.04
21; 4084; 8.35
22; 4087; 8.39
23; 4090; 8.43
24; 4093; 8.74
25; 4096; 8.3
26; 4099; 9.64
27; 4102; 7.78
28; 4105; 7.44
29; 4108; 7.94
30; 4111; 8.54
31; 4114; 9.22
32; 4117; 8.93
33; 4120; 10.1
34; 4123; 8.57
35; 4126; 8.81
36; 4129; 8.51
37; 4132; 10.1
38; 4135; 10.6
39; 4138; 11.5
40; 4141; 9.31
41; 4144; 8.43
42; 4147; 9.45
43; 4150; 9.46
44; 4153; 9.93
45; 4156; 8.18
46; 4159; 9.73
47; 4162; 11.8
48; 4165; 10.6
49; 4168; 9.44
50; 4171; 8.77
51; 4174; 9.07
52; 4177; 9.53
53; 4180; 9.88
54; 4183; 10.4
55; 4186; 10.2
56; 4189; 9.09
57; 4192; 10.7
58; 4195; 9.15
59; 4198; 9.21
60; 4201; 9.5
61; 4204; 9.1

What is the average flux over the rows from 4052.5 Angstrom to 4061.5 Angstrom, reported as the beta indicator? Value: 9.6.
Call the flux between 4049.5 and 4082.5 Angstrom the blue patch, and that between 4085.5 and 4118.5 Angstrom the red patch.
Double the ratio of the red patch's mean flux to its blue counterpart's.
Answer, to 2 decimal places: 1.79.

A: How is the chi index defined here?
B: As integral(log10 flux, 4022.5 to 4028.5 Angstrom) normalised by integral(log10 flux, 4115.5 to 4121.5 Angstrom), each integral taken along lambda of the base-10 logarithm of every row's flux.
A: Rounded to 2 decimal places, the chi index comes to 1.04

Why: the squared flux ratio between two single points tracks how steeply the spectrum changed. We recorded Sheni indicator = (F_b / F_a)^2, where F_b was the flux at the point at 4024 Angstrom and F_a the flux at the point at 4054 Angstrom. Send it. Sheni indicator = 1.2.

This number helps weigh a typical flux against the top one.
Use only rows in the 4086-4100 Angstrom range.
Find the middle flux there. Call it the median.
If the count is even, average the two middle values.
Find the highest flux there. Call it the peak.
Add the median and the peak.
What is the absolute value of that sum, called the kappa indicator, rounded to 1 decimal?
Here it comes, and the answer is 18.1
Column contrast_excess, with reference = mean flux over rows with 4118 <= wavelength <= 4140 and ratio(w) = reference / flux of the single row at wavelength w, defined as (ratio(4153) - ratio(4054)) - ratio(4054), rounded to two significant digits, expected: -1.1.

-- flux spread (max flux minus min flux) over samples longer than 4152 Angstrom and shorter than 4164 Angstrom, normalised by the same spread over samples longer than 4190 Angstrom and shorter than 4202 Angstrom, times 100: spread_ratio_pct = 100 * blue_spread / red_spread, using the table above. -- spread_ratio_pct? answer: 234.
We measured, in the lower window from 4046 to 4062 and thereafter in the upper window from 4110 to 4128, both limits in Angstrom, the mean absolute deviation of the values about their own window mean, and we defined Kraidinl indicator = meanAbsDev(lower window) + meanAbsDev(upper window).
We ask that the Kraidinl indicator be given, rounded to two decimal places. 0.88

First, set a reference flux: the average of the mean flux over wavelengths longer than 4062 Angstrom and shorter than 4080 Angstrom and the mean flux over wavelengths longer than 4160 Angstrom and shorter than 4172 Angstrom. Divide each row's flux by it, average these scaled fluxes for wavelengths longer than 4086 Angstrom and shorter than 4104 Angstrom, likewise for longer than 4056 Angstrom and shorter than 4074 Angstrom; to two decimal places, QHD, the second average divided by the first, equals 1.14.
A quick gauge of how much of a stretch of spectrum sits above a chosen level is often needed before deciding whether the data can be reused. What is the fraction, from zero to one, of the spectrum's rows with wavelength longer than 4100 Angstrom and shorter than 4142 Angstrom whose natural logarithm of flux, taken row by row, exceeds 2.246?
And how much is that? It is 0.29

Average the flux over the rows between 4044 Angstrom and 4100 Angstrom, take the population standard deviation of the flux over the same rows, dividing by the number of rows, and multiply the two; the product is 6.0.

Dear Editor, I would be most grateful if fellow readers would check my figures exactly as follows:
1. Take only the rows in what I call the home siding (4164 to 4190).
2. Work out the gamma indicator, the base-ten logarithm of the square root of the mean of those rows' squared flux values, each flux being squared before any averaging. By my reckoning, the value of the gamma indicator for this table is 0.986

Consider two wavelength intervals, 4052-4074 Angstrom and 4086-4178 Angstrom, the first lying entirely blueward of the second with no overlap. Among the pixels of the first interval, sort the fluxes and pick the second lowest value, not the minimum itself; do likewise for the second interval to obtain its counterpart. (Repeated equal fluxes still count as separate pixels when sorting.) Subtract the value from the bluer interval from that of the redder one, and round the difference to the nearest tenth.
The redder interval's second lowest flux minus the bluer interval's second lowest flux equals -1.4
